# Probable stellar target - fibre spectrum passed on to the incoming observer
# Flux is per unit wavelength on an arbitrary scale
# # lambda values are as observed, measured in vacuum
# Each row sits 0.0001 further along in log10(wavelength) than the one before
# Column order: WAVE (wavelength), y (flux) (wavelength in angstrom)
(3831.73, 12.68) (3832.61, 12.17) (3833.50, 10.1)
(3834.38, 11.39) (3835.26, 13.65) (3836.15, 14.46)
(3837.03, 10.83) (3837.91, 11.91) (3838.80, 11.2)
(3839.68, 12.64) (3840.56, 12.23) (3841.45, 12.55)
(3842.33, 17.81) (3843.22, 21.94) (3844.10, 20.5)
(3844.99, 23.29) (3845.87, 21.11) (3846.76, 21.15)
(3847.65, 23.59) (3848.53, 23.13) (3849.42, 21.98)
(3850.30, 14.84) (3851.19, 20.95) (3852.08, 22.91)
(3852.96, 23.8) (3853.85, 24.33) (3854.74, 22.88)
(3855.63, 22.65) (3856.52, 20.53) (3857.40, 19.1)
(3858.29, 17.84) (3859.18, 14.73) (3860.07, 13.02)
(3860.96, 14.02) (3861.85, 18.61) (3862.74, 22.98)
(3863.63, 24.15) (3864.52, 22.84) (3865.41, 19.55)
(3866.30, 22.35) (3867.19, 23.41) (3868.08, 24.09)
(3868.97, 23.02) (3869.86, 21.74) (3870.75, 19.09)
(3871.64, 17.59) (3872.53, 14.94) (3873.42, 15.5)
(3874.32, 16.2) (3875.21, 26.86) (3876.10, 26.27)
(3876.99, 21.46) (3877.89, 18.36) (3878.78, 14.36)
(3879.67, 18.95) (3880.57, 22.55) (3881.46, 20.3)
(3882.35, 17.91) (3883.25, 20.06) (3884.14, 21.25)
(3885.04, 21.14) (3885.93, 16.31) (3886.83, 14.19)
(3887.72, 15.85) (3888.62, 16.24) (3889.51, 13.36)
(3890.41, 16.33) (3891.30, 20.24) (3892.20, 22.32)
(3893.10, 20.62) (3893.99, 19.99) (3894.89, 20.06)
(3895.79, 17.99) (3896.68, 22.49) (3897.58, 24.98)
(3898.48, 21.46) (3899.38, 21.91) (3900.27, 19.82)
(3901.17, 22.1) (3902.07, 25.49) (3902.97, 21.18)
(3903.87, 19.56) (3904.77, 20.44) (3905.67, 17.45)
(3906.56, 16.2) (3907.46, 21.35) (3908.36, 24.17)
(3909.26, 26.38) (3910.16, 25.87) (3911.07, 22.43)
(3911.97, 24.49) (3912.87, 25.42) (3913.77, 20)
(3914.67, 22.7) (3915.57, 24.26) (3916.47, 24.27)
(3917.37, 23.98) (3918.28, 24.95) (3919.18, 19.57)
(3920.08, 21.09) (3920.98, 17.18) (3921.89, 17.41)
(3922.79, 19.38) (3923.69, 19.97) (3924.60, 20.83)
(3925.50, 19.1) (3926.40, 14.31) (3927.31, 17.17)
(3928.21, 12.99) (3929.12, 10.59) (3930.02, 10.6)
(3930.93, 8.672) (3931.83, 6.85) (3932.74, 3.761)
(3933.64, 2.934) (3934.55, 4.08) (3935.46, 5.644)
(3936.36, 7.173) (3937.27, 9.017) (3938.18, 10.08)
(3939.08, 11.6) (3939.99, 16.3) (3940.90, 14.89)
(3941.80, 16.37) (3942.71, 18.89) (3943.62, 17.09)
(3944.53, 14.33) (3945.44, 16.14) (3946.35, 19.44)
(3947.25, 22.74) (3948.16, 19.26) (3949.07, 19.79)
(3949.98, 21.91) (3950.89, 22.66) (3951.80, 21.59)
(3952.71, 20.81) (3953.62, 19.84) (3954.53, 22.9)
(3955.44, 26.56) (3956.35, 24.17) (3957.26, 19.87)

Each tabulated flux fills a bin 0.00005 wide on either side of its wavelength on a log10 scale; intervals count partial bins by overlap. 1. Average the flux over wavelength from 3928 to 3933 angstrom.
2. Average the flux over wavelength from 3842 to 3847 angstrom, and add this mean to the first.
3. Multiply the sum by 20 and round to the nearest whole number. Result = 598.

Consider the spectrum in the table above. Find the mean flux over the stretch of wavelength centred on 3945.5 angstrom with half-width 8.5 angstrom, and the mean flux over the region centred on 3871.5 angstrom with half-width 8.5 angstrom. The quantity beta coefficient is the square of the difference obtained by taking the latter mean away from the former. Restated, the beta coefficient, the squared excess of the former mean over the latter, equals 9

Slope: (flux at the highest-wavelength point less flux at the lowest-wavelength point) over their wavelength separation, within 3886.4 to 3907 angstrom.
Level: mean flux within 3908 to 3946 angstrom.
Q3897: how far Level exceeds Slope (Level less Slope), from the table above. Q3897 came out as 16.4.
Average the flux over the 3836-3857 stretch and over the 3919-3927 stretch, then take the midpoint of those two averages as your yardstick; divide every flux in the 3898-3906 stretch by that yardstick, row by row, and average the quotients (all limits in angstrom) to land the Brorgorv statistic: 1.12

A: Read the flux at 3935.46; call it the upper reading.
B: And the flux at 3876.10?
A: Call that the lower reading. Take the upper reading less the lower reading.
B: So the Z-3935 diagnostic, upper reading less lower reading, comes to -21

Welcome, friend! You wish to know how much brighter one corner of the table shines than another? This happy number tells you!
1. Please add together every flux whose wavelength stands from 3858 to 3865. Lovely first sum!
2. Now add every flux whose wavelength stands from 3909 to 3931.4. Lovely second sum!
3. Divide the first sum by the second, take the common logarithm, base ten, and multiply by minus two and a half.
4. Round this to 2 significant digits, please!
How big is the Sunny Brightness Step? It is 1.3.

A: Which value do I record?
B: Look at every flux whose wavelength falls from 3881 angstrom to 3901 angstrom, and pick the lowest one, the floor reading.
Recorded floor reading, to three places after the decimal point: 13.360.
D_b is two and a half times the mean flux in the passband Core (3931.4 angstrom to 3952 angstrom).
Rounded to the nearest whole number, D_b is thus 35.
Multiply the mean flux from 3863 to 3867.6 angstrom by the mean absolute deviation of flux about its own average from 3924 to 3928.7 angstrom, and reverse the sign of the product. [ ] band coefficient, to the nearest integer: -58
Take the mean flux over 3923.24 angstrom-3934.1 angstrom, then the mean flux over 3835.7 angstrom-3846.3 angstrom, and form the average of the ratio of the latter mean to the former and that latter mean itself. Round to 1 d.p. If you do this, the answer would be 8.6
